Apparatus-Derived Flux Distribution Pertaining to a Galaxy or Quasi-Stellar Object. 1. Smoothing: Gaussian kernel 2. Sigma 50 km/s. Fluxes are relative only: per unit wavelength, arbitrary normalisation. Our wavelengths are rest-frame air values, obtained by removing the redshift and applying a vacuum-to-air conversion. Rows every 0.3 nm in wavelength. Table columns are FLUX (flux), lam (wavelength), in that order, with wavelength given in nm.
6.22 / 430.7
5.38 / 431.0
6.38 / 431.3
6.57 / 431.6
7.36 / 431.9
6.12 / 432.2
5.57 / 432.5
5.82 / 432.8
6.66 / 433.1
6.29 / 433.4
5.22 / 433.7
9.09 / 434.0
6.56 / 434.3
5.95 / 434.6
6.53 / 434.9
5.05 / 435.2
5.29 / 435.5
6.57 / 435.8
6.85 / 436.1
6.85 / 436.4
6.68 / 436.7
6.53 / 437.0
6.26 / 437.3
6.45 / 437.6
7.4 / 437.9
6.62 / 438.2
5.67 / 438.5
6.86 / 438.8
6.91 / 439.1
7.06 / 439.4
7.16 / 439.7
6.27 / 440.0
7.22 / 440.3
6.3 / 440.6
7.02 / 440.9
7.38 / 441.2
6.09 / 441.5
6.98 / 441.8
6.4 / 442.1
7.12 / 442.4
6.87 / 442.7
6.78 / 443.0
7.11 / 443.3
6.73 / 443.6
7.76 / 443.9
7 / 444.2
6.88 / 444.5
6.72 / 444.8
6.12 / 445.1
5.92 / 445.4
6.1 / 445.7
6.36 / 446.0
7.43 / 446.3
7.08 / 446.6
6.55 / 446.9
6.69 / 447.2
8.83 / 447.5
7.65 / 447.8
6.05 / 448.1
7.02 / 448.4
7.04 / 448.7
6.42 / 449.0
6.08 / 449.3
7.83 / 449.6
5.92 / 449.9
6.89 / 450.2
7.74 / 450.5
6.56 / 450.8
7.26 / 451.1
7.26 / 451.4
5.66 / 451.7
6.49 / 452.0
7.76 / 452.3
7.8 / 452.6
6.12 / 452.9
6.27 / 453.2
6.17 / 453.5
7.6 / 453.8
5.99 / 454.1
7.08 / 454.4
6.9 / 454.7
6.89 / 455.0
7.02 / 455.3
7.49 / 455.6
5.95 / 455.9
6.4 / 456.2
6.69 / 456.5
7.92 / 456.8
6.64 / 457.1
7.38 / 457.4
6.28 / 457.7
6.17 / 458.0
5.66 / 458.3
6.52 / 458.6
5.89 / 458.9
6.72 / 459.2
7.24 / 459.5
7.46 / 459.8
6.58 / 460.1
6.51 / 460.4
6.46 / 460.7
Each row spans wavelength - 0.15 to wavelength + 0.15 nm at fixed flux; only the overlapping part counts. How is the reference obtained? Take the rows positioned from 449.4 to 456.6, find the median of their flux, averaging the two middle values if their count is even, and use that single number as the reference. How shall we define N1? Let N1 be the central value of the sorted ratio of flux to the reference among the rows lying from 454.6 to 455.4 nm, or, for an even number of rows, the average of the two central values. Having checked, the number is 1.00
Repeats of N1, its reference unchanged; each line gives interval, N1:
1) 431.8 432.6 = 0.89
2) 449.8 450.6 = 1.00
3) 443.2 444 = 1.03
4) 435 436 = 0.77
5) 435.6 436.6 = 0.99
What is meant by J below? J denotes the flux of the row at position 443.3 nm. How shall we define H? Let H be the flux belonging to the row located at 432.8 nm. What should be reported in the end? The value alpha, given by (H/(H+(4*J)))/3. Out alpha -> 0.057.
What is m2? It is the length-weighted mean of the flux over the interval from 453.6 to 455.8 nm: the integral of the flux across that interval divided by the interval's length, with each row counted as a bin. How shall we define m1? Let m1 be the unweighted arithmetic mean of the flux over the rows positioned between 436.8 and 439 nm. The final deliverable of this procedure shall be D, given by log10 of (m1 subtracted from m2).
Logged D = -0.39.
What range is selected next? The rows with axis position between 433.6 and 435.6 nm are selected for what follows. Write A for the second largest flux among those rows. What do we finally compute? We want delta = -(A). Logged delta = -6.6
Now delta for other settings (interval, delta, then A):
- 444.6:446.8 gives -7.1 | 7.08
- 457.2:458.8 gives -6.5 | 6.52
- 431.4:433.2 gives -6.7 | 6.66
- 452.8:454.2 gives -6.3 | 6.27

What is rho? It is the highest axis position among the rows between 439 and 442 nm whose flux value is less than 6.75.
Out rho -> 441.5 nm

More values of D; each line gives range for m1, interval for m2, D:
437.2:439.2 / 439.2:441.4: -0.52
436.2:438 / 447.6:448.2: -0.41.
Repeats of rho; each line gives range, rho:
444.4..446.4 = 446.0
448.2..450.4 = 449.9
